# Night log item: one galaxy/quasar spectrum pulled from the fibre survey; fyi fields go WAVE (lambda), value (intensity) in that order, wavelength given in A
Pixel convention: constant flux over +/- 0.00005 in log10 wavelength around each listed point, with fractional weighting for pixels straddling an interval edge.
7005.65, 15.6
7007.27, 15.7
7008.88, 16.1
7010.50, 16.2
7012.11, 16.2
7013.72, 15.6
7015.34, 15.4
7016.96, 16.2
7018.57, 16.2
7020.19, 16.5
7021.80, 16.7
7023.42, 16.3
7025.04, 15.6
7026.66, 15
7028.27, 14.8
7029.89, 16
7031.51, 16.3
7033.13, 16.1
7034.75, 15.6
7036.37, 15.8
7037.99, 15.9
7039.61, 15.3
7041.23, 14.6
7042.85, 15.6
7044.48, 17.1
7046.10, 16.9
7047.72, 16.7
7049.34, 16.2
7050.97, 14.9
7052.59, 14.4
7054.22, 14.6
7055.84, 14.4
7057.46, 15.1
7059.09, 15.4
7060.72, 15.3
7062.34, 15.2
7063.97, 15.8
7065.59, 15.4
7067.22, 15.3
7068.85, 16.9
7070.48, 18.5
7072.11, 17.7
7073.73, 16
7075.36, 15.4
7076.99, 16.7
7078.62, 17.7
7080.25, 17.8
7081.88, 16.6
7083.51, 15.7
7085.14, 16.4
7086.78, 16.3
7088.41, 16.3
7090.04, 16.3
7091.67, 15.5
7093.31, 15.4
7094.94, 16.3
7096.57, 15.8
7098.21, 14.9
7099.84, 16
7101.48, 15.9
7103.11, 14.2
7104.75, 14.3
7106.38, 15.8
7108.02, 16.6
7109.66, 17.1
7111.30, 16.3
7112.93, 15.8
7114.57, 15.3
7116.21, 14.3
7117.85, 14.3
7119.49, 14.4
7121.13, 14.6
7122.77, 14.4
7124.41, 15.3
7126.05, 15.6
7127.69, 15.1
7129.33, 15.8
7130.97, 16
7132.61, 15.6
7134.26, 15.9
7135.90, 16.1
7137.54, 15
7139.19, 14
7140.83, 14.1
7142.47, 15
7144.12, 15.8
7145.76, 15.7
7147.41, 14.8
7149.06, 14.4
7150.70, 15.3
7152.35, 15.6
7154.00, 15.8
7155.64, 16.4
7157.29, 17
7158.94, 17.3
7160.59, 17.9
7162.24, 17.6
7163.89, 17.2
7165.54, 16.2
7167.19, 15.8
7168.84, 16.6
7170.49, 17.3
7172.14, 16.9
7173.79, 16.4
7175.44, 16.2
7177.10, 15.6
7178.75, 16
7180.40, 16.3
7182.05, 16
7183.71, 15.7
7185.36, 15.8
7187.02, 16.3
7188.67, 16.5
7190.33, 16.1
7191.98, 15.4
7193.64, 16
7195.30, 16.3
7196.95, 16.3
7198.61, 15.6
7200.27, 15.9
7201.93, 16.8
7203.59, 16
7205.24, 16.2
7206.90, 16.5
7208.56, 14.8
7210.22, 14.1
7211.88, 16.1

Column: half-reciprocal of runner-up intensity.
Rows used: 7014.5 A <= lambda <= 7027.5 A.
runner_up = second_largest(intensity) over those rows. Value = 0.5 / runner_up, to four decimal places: 0.0303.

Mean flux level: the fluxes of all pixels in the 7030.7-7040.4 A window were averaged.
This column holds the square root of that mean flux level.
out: 3.98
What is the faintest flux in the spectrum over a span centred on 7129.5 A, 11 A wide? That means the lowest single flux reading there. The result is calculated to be 15.1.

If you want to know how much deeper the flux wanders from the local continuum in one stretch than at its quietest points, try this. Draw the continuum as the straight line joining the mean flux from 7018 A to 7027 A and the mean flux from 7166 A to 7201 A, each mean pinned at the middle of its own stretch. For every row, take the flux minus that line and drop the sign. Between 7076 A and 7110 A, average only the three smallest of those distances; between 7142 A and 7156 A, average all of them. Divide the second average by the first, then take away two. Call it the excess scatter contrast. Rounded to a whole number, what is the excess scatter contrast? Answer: 3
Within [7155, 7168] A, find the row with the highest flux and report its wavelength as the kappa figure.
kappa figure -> 7160.59 A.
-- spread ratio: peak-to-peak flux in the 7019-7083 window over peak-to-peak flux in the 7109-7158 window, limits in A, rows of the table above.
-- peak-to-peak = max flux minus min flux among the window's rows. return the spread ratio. 1.3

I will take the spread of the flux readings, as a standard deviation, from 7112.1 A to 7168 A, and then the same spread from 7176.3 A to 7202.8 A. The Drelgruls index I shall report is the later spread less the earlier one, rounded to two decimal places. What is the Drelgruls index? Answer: -0.64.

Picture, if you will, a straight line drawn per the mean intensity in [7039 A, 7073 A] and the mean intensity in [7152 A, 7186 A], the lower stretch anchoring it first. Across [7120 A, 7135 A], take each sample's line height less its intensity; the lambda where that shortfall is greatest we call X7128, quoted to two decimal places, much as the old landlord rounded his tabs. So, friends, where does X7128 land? 7122.77 A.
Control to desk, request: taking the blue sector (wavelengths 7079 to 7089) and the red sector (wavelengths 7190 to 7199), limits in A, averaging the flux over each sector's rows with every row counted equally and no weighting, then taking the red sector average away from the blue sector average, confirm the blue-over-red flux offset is 0.6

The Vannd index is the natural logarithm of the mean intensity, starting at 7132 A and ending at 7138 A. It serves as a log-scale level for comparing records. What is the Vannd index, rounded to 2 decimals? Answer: 2.75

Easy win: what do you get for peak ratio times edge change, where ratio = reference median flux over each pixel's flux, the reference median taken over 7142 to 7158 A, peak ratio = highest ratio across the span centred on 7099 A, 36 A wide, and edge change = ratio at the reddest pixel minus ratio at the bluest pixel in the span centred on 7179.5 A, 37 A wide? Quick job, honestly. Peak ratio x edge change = 0.08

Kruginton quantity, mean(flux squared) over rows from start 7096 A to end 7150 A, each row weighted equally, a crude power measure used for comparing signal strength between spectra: 234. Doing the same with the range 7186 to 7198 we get 260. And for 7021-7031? 248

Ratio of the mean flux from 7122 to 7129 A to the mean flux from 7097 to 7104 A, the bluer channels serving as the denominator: 0.99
